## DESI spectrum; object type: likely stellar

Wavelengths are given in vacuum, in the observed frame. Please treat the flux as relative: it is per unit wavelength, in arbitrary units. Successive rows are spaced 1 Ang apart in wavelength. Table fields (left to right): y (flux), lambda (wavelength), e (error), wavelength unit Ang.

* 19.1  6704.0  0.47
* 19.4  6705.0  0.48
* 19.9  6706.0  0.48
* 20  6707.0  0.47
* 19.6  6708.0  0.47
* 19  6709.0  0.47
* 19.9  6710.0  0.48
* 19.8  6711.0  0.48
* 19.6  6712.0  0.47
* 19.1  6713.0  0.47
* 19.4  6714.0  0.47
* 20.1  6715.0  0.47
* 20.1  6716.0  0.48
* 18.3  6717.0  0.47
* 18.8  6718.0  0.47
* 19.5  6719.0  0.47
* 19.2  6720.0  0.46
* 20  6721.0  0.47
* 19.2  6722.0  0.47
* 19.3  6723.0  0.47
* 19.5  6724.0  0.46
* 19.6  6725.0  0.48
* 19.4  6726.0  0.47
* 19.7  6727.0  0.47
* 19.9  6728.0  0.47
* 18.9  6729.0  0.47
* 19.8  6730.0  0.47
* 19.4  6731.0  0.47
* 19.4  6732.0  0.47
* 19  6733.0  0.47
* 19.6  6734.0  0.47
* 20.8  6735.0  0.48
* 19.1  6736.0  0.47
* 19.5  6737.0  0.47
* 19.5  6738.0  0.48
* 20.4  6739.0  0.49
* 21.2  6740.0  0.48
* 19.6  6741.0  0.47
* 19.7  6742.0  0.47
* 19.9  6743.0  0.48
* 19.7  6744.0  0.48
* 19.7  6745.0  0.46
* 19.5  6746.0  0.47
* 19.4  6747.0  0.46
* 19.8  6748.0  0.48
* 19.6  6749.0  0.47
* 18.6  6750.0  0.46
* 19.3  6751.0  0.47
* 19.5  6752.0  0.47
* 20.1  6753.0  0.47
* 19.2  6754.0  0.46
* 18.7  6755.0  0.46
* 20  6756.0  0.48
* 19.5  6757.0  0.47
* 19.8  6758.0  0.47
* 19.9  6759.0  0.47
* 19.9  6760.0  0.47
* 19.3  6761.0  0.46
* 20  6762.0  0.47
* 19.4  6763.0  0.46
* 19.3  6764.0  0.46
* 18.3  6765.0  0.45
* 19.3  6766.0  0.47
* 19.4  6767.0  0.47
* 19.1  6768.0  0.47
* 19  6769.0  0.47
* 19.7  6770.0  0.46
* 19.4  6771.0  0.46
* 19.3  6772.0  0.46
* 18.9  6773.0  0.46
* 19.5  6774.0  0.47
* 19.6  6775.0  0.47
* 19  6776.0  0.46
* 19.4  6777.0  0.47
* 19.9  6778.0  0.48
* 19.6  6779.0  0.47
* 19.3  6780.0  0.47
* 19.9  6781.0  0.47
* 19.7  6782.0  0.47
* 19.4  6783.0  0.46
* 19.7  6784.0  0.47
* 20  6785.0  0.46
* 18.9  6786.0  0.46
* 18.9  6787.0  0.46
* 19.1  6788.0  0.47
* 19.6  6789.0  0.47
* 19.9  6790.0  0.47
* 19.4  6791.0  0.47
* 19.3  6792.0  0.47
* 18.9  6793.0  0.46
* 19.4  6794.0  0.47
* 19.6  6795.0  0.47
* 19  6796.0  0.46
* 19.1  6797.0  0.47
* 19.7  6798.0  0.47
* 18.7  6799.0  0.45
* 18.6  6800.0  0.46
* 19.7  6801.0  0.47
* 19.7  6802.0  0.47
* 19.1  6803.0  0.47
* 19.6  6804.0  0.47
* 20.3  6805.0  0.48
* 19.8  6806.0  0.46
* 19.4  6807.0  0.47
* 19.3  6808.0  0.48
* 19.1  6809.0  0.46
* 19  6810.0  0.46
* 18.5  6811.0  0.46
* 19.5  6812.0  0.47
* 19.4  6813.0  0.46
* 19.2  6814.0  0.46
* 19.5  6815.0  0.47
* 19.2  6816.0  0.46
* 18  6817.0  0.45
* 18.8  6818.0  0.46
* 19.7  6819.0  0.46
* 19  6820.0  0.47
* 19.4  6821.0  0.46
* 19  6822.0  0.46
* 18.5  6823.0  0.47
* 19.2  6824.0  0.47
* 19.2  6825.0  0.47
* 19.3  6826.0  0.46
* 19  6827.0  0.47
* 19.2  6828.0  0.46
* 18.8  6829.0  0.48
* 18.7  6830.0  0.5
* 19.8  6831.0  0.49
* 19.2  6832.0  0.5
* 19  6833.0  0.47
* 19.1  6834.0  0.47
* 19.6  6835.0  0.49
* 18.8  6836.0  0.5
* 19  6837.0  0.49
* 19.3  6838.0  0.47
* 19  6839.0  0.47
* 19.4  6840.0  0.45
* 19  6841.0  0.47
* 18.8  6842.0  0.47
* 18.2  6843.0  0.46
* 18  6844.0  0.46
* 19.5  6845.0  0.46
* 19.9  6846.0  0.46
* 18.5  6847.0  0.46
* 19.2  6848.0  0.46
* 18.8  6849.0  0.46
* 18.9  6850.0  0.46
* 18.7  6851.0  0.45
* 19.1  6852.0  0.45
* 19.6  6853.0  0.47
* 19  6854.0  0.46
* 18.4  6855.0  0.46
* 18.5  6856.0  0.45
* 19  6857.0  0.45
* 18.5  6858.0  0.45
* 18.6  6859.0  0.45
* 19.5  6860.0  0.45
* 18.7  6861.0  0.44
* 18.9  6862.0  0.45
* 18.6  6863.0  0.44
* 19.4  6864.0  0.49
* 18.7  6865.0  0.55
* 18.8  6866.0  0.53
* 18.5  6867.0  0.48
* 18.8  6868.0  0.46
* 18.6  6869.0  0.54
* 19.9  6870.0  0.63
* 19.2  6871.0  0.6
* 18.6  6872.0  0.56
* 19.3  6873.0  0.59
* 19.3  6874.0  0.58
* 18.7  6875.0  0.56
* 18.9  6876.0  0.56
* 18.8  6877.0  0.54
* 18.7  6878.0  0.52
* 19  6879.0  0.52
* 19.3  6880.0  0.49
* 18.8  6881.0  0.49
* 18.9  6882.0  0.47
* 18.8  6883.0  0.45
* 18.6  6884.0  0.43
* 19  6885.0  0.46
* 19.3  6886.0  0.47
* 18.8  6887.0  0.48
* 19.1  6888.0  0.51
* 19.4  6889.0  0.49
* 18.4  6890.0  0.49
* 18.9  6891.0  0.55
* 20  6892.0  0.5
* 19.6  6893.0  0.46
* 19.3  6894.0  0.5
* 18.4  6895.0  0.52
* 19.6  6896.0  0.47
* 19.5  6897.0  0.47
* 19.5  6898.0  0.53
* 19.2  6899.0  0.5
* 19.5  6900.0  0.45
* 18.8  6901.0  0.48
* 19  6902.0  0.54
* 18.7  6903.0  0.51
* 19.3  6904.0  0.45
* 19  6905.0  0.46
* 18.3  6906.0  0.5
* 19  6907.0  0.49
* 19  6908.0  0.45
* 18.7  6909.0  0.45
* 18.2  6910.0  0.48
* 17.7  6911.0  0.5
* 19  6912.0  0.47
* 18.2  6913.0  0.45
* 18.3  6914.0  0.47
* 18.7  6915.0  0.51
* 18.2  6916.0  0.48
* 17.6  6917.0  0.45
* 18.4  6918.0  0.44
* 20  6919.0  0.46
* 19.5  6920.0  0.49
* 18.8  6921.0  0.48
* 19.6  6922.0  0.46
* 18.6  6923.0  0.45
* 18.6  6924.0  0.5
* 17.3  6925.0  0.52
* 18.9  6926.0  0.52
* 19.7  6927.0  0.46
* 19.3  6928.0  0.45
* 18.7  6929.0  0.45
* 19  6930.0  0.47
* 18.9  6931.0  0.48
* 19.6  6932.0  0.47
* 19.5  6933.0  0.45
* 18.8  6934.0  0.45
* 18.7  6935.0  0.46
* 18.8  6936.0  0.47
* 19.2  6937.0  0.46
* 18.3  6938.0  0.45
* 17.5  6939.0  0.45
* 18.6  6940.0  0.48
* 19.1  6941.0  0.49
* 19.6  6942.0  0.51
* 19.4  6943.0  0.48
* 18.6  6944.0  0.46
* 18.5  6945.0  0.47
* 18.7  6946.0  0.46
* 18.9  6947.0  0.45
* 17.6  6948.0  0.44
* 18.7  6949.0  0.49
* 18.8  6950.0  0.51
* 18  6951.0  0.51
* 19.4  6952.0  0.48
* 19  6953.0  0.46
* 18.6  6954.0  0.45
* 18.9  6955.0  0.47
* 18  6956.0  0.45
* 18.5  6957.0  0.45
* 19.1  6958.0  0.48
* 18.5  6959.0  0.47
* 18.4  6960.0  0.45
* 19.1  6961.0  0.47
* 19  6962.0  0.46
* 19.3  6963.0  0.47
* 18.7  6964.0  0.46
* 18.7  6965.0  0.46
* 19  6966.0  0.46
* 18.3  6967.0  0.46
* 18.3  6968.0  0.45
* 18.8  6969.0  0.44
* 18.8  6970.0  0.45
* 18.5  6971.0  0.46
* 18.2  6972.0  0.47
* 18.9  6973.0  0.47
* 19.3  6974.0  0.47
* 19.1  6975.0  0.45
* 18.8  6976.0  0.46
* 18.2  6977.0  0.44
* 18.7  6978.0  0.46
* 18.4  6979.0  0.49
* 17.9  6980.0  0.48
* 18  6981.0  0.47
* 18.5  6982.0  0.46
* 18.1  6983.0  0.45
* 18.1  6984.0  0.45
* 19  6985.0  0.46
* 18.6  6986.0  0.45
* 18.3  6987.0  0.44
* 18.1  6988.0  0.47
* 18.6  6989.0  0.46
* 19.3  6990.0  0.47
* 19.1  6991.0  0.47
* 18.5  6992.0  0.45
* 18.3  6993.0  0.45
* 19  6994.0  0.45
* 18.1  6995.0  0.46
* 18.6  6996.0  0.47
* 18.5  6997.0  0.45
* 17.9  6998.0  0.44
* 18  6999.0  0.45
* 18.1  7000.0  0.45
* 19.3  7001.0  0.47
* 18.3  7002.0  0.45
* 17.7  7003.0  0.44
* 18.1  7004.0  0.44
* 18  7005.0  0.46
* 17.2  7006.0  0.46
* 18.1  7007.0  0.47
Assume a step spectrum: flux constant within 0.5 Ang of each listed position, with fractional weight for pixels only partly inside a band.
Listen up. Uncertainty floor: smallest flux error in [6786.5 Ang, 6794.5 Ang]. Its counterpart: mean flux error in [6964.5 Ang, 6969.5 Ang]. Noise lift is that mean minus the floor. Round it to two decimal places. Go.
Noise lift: -0.01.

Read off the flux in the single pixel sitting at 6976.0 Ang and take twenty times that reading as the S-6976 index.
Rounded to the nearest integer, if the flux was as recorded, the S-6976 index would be 376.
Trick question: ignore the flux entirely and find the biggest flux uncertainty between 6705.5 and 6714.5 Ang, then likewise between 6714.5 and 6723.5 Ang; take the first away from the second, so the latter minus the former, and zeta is 0.00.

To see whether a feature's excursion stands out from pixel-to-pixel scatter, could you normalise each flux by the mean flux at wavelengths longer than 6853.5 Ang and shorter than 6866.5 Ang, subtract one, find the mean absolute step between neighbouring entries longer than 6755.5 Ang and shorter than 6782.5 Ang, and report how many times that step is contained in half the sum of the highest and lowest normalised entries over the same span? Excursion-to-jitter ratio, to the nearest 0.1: 0.8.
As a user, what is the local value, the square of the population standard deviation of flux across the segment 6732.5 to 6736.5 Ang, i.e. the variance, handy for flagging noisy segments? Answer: 0.51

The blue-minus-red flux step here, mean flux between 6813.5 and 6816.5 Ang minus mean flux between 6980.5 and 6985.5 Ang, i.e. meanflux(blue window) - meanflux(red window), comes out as 1.0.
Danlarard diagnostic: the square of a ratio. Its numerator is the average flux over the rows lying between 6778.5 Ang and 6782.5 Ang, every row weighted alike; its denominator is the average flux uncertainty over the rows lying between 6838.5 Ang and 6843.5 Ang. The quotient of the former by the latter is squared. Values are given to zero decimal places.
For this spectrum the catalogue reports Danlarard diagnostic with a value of 1789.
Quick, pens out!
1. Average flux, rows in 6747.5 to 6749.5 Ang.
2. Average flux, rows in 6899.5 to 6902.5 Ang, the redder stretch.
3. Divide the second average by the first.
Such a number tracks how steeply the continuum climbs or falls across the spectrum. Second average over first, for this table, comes 0.970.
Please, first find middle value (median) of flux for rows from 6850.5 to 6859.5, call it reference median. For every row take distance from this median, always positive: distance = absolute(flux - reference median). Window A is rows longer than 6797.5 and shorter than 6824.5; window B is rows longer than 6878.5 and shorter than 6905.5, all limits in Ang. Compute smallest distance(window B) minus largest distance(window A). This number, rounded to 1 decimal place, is -1.6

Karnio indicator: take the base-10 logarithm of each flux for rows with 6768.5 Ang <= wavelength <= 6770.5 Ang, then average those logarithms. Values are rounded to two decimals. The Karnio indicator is 1.29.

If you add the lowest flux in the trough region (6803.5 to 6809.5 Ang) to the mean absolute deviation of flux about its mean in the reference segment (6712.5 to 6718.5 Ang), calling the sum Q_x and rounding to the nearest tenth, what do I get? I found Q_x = 19.7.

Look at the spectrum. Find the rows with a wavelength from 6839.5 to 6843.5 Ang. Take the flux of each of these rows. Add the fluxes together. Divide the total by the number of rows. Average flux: 18.85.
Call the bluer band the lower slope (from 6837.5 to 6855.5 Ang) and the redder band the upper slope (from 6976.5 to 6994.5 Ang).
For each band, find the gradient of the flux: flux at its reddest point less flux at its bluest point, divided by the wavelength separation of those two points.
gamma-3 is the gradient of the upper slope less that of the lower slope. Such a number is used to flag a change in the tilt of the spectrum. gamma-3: 0.100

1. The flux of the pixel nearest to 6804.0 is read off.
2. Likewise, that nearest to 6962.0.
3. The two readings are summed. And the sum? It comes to 38.6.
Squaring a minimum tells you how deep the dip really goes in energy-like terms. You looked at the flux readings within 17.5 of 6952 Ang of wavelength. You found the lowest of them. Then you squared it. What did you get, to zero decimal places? 306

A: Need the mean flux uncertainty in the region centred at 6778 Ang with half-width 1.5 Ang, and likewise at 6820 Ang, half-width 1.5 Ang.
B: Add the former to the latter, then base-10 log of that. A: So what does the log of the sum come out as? -0.028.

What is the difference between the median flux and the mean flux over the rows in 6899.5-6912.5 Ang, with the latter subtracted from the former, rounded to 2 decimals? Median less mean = 0.22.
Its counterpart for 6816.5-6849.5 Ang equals -0.03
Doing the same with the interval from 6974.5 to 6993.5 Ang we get -0.01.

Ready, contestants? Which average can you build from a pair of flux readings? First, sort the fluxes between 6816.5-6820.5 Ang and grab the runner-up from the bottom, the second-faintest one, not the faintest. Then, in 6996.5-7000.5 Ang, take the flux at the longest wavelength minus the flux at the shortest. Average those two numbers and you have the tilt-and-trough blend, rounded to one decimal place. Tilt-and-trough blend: 9.2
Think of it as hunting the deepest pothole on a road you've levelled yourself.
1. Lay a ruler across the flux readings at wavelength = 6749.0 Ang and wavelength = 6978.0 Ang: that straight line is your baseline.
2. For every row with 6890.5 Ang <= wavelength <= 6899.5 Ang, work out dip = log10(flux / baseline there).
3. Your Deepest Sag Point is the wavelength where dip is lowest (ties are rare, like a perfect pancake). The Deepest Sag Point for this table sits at 6895.0 Ang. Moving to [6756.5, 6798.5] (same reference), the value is 6765.0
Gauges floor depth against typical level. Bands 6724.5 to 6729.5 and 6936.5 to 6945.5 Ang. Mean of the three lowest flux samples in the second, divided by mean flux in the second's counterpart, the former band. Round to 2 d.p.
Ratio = 0.93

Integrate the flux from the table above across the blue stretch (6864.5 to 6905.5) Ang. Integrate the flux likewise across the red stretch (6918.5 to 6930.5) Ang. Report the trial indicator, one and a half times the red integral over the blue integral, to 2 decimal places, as 0.44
